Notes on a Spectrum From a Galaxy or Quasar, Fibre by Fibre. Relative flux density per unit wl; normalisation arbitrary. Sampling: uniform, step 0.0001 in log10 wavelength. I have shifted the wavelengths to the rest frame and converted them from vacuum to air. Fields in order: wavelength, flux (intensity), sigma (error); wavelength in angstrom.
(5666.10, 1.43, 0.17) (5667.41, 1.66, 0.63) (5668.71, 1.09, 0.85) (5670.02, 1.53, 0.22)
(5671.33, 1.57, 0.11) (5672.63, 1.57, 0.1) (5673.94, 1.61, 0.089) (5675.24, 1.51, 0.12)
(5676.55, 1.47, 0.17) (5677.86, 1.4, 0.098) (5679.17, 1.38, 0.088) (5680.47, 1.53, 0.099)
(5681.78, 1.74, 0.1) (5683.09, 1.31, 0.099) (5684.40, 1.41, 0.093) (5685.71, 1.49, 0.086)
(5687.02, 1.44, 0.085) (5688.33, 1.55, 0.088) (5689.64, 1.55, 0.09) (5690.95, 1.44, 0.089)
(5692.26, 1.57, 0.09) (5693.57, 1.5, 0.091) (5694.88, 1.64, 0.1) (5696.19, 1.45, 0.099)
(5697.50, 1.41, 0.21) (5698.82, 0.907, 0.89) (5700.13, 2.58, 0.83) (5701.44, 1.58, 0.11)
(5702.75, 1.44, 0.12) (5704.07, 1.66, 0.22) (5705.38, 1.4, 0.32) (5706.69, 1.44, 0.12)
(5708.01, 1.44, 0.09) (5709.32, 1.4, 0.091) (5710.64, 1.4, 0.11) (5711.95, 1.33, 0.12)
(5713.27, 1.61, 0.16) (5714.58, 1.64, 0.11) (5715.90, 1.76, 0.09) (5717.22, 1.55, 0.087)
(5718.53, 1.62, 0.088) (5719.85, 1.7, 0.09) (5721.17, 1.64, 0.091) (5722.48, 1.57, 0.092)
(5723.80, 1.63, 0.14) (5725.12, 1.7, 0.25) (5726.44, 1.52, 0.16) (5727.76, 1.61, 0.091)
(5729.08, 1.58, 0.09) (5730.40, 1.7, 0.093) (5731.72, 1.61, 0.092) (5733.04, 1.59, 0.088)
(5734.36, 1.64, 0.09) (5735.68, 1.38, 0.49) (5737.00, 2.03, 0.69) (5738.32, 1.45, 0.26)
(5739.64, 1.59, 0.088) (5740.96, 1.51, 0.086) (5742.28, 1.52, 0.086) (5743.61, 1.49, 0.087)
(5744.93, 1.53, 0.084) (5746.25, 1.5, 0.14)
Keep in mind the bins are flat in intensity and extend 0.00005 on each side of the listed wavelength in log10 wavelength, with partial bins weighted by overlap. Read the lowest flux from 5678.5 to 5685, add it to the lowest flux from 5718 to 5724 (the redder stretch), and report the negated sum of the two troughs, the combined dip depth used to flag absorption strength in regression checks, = -2.88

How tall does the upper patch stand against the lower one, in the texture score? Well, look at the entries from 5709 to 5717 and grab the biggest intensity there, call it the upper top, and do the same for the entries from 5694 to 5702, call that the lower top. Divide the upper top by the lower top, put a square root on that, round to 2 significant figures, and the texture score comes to 0.83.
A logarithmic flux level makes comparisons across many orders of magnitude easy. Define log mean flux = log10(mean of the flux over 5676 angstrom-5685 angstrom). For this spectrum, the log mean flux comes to 0.17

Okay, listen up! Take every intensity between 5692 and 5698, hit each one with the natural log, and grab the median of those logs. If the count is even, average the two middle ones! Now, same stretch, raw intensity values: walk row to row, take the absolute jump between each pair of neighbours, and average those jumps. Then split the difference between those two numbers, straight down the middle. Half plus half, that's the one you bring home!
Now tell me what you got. 0.26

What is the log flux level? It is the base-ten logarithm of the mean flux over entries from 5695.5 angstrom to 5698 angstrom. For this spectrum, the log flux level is 0.16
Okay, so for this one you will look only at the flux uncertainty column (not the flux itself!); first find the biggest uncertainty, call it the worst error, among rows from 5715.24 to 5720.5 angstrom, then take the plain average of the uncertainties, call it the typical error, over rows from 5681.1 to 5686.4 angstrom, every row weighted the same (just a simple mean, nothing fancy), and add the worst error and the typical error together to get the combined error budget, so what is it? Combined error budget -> 0.18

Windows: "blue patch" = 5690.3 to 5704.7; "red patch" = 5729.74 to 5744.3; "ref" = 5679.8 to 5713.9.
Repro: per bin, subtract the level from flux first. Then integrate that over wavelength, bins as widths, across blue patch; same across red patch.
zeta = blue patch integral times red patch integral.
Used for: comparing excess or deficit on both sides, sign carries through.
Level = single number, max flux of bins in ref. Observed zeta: 211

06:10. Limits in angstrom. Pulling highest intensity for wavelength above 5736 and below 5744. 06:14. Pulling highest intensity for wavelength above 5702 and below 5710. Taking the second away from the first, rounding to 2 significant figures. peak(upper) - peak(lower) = 0.37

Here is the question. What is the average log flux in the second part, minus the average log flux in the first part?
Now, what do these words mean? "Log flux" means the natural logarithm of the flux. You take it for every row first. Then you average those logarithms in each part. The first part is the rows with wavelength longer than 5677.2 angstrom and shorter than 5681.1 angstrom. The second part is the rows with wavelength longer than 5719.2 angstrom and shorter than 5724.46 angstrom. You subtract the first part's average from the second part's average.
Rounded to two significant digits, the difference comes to 0.13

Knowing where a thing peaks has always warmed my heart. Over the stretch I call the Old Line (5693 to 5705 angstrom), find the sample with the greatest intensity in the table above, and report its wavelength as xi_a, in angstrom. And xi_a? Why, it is 5700.13 angstrom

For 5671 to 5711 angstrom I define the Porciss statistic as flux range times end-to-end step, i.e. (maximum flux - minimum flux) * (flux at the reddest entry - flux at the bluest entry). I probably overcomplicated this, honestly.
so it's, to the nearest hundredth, -0.28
